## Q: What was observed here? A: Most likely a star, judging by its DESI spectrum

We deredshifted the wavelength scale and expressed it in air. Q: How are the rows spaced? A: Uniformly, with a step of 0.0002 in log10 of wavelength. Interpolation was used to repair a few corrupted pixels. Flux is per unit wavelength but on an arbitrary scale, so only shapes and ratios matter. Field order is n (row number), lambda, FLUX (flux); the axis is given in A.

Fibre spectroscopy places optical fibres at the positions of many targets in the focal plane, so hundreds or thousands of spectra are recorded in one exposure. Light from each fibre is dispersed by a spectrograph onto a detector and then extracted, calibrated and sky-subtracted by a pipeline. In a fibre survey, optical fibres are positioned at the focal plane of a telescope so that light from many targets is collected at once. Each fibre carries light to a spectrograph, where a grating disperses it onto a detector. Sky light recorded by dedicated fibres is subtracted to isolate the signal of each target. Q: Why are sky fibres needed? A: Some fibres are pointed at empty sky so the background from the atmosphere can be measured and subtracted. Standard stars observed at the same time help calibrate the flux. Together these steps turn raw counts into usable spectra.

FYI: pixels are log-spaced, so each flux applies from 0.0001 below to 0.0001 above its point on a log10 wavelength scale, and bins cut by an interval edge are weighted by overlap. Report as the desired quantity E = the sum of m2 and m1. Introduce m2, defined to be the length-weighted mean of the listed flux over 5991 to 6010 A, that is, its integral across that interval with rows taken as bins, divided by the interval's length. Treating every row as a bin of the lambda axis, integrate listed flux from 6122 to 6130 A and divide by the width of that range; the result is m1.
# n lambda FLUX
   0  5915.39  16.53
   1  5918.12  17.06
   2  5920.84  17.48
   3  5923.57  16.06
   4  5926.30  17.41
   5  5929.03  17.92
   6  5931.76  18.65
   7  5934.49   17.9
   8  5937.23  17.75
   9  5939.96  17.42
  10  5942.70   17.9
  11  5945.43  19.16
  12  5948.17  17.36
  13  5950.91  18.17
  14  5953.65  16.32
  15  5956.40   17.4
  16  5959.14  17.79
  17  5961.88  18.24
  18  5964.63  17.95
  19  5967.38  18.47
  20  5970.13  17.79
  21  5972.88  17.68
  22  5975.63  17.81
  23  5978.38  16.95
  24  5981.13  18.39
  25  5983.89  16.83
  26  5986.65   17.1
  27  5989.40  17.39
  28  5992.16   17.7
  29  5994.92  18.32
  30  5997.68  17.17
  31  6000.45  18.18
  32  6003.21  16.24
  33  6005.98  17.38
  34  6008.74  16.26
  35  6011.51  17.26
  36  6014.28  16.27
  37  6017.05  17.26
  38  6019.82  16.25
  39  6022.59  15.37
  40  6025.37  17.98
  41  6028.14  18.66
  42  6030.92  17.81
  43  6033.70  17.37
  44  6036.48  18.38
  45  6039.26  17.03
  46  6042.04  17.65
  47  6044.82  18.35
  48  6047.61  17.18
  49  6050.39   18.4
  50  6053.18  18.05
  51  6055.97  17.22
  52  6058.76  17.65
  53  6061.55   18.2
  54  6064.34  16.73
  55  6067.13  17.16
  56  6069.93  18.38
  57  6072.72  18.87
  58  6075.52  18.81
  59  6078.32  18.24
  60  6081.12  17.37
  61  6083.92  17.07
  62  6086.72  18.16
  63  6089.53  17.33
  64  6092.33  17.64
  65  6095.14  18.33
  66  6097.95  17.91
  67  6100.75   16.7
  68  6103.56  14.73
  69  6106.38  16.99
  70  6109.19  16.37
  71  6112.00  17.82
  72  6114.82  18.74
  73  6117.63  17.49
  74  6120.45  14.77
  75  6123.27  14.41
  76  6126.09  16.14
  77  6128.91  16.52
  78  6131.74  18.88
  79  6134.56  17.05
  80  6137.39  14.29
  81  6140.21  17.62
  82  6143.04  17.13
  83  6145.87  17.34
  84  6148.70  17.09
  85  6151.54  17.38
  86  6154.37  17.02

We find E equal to 33.0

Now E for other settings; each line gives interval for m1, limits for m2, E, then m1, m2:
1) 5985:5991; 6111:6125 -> 33.8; 17.3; 16.6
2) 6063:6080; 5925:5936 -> 36.0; 18.0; 18.0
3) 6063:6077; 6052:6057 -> 35.6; 18.0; 17.6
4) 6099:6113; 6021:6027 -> 33.3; 16.5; 16.7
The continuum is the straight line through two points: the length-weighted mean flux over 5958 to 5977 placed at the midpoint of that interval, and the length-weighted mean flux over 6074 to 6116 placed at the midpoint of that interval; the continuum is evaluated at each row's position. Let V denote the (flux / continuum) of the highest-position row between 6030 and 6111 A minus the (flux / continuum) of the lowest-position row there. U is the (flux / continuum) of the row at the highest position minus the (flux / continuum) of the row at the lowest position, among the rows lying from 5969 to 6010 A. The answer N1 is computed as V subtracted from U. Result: -0.01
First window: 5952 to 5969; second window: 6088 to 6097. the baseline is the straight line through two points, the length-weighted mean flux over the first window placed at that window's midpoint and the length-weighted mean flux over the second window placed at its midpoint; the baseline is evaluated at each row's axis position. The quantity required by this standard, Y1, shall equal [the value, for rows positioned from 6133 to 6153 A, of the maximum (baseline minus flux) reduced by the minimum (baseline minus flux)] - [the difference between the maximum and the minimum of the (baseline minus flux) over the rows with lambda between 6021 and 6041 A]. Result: 0.0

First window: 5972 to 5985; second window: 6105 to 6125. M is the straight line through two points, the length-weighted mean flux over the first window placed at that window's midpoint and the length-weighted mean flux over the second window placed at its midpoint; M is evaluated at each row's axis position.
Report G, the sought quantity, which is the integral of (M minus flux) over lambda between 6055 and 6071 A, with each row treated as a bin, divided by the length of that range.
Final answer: -0.6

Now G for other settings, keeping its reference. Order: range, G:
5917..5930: 0.7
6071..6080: -1.7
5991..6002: -0.4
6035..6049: -0.6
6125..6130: 0.2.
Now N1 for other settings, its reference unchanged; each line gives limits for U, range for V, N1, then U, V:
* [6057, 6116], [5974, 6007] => 0.09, 0.07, -0.02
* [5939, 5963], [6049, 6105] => 0.25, 0.05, -0.20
